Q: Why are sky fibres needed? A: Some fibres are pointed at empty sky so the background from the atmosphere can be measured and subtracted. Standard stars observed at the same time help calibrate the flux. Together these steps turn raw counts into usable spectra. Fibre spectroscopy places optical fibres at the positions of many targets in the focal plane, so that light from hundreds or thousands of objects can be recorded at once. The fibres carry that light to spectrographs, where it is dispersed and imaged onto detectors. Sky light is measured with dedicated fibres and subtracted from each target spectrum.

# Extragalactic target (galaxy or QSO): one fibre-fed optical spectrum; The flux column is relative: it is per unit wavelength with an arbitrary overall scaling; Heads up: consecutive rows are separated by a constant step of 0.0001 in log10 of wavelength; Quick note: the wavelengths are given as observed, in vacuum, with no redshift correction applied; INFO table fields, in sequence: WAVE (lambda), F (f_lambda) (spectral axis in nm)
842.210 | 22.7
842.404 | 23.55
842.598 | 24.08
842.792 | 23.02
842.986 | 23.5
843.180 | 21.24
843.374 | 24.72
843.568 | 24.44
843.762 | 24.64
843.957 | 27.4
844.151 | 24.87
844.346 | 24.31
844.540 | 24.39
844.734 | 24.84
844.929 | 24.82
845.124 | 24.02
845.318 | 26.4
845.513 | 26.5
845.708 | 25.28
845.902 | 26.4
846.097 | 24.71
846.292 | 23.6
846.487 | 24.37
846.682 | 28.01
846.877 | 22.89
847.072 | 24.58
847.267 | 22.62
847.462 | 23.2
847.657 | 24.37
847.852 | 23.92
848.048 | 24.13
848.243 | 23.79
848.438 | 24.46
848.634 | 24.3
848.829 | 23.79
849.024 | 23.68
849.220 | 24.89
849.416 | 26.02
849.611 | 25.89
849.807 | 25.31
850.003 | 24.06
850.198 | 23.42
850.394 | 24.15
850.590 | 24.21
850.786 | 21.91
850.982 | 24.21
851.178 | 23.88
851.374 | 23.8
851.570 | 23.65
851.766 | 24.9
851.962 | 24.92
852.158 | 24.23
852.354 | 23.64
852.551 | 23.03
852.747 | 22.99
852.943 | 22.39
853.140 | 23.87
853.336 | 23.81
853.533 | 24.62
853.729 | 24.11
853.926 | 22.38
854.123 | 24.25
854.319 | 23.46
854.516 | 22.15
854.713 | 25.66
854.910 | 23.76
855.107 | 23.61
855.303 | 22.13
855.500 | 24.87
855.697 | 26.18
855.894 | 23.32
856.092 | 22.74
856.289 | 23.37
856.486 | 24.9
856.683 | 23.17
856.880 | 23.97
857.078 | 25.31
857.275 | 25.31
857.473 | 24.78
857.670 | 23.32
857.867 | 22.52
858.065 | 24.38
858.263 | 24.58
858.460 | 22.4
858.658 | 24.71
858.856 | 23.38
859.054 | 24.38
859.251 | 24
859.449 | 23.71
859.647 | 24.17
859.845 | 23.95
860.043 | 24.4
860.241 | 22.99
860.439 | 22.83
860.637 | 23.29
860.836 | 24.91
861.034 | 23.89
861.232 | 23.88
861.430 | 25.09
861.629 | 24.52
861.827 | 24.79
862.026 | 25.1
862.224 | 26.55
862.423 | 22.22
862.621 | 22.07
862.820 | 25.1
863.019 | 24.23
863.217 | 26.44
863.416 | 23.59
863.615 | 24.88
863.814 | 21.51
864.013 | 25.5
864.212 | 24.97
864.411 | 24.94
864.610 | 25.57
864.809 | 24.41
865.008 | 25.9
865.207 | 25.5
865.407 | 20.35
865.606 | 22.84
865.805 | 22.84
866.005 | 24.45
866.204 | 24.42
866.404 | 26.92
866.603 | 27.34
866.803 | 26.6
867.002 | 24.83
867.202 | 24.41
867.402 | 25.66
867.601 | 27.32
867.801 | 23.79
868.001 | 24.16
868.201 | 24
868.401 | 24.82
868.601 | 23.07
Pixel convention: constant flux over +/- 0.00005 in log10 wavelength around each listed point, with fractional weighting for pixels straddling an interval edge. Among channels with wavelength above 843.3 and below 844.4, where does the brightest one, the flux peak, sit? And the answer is 843.957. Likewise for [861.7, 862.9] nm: 862.224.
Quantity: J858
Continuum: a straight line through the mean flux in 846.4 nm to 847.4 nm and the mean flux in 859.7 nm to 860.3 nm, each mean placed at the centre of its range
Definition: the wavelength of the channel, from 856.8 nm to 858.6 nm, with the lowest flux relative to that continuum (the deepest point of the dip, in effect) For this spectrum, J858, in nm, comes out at 858.460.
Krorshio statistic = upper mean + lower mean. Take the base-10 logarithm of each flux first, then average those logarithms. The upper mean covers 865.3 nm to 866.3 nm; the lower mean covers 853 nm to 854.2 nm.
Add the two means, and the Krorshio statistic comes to 2.74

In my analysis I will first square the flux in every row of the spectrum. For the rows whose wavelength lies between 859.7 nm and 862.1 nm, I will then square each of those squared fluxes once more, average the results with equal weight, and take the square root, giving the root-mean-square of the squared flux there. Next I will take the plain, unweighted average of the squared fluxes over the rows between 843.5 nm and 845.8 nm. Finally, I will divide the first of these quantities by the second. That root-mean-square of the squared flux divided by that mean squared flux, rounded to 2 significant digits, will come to 0.92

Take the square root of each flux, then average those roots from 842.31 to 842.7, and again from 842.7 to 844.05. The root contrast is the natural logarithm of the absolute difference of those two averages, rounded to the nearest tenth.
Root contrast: -3.5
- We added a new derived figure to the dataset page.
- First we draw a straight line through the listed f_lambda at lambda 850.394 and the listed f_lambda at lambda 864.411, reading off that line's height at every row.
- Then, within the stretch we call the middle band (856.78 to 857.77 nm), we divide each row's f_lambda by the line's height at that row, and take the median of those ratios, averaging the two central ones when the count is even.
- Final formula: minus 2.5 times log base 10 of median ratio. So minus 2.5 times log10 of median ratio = -0.010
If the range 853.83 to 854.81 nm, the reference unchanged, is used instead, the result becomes 0.041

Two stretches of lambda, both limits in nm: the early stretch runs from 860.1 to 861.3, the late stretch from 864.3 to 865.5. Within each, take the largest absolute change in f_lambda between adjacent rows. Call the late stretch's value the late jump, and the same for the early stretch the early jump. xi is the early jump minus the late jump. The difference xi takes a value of -3.5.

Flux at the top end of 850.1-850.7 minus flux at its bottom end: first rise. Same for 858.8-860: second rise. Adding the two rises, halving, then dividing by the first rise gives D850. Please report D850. 0.9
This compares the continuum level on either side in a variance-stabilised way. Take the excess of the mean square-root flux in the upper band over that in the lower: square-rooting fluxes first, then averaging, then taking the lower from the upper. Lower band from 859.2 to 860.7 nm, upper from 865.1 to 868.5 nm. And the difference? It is 0.10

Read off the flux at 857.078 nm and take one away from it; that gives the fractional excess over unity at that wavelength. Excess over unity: 24.3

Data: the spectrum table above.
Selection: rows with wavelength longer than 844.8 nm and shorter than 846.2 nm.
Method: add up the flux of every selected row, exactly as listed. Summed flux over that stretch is 178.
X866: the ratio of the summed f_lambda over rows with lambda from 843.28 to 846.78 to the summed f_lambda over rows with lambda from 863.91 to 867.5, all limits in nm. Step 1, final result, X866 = 1.01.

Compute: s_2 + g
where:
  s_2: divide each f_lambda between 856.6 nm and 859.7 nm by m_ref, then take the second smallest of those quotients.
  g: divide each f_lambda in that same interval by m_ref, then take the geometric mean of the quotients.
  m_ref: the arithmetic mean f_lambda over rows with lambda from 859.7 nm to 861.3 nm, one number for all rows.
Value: 1.96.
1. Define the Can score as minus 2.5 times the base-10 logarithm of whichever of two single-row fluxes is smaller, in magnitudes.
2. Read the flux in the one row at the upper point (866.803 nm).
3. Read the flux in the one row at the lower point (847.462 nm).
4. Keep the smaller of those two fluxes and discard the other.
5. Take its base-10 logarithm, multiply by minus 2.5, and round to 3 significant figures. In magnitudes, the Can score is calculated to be -3.41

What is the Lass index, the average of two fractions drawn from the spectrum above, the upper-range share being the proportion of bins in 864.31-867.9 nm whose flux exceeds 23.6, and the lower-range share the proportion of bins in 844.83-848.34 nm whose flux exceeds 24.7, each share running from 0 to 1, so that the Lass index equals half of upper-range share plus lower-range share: 0.61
